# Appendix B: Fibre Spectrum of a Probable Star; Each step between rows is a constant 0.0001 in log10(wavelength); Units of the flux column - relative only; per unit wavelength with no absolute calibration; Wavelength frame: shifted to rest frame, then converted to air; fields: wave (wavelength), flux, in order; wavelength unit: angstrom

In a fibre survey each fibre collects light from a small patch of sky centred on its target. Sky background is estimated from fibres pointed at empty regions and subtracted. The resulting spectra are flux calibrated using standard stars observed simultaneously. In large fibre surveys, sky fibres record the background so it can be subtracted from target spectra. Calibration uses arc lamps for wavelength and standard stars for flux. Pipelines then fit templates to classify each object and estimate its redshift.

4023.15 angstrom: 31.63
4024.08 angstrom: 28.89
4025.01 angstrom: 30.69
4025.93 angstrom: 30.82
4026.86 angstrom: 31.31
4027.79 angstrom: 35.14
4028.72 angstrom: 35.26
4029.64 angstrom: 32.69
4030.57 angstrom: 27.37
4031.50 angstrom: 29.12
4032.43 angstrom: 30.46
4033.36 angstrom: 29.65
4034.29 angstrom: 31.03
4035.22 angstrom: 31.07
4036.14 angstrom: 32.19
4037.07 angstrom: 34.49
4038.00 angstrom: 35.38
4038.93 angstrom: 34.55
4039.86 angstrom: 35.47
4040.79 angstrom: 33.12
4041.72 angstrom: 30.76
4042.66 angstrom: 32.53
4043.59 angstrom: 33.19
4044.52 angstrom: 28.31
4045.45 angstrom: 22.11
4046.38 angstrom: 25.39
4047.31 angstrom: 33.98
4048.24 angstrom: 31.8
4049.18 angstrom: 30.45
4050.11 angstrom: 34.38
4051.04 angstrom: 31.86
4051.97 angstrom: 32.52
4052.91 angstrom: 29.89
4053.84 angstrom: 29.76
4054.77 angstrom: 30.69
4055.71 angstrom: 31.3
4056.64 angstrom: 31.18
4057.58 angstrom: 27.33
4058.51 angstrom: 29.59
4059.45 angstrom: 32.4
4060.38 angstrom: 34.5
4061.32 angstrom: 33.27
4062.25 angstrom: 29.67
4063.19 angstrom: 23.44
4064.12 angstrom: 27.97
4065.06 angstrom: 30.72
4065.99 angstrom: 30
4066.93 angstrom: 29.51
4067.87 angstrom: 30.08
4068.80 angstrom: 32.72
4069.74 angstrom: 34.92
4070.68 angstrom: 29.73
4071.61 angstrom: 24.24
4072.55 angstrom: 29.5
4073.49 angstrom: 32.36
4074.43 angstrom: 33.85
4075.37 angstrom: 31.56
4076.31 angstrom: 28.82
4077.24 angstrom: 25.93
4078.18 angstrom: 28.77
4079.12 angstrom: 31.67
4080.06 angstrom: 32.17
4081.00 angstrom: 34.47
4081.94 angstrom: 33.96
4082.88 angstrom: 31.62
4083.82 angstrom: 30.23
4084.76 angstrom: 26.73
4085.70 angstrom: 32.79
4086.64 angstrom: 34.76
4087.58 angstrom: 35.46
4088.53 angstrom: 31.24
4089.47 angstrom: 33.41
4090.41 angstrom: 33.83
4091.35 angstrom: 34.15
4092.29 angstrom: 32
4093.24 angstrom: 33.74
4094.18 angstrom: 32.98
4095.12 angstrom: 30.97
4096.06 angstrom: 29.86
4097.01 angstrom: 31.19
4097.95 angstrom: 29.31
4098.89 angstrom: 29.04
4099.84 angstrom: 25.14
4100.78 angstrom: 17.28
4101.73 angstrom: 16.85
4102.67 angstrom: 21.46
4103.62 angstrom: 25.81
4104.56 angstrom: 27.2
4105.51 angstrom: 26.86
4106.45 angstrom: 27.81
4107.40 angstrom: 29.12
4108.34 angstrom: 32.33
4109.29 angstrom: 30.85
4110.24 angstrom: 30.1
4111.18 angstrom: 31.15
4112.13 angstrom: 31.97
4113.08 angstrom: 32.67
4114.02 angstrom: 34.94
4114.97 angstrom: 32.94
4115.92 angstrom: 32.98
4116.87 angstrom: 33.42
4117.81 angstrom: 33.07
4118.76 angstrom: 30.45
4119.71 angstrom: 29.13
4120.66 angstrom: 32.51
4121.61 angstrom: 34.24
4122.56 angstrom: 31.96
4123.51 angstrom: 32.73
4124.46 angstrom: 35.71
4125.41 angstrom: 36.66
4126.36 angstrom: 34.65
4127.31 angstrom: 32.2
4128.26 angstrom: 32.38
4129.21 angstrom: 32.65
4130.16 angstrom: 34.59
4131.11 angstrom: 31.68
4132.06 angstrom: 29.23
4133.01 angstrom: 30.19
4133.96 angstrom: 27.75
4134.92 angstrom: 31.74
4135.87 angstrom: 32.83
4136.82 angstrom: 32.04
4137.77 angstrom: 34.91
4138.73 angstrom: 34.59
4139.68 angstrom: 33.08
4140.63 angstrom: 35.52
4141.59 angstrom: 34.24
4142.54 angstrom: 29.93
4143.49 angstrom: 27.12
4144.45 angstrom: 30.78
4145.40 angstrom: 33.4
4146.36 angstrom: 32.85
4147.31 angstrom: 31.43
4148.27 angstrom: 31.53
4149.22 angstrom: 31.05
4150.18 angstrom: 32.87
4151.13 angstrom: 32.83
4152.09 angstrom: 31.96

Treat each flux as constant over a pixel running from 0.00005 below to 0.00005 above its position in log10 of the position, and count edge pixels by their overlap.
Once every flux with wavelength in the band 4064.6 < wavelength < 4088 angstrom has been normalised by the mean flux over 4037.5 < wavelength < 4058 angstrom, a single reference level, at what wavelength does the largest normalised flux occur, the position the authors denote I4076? 4087.58 angstrom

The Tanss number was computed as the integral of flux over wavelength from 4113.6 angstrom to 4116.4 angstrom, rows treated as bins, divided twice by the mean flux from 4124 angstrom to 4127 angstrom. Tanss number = 0.075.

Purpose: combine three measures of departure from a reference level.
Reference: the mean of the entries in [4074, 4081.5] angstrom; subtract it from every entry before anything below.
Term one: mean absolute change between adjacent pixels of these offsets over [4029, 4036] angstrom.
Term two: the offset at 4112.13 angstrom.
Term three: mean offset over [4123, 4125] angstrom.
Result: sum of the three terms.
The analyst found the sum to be 6.2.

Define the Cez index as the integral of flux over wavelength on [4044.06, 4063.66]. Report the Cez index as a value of 592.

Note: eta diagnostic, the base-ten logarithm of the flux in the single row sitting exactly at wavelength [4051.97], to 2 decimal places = 1.51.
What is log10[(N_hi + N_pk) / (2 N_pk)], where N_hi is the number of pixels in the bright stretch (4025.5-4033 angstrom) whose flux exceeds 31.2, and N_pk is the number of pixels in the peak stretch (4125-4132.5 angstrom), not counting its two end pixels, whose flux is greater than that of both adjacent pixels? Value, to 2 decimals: 0.40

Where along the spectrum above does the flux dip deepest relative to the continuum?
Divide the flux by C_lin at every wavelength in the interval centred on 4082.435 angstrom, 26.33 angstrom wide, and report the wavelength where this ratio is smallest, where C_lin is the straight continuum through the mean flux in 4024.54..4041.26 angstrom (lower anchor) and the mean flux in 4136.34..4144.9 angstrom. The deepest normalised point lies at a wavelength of 4071.61 angstrom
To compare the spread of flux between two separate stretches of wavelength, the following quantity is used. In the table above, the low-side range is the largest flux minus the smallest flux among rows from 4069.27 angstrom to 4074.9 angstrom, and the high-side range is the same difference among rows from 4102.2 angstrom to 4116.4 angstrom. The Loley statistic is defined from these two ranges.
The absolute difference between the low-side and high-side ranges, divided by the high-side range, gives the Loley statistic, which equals 0.21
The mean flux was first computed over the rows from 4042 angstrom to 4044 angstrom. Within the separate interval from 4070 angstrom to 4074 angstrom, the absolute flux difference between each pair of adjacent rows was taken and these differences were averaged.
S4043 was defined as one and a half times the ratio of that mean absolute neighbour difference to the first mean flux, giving 0.21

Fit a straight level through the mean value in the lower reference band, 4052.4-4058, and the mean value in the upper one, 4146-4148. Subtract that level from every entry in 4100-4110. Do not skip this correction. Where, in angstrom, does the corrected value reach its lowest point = 4101.73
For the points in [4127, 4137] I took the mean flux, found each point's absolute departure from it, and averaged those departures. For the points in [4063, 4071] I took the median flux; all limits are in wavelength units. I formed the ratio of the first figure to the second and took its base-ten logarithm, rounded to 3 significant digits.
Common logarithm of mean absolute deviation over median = -1.34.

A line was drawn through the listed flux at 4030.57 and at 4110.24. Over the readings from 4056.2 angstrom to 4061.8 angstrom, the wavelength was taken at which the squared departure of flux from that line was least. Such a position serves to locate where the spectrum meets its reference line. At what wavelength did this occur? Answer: 4057.58 angstrom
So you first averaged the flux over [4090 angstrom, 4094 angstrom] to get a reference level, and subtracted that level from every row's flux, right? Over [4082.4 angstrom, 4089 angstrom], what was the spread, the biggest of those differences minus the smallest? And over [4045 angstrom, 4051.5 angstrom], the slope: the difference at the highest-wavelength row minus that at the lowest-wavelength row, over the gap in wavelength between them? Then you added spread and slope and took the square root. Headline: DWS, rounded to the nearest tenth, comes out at 3.2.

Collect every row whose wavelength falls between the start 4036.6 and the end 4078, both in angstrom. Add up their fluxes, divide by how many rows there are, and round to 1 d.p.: 30.8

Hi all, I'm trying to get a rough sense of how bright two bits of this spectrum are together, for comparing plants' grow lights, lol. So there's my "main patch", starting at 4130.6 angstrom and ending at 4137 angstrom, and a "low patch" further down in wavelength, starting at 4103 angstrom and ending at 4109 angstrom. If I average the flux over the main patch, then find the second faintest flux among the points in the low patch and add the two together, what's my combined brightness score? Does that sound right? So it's 57.6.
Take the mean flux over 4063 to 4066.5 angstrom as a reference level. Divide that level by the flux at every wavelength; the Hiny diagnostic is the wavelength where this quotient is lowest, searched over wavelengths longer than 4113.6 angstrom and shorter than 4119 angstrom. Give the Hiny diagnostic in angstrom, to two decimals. 4114.02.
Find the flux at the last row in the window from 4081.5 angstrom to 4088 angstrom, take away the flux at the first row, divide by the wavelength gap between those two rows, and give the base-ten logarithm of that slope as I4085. -0.58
